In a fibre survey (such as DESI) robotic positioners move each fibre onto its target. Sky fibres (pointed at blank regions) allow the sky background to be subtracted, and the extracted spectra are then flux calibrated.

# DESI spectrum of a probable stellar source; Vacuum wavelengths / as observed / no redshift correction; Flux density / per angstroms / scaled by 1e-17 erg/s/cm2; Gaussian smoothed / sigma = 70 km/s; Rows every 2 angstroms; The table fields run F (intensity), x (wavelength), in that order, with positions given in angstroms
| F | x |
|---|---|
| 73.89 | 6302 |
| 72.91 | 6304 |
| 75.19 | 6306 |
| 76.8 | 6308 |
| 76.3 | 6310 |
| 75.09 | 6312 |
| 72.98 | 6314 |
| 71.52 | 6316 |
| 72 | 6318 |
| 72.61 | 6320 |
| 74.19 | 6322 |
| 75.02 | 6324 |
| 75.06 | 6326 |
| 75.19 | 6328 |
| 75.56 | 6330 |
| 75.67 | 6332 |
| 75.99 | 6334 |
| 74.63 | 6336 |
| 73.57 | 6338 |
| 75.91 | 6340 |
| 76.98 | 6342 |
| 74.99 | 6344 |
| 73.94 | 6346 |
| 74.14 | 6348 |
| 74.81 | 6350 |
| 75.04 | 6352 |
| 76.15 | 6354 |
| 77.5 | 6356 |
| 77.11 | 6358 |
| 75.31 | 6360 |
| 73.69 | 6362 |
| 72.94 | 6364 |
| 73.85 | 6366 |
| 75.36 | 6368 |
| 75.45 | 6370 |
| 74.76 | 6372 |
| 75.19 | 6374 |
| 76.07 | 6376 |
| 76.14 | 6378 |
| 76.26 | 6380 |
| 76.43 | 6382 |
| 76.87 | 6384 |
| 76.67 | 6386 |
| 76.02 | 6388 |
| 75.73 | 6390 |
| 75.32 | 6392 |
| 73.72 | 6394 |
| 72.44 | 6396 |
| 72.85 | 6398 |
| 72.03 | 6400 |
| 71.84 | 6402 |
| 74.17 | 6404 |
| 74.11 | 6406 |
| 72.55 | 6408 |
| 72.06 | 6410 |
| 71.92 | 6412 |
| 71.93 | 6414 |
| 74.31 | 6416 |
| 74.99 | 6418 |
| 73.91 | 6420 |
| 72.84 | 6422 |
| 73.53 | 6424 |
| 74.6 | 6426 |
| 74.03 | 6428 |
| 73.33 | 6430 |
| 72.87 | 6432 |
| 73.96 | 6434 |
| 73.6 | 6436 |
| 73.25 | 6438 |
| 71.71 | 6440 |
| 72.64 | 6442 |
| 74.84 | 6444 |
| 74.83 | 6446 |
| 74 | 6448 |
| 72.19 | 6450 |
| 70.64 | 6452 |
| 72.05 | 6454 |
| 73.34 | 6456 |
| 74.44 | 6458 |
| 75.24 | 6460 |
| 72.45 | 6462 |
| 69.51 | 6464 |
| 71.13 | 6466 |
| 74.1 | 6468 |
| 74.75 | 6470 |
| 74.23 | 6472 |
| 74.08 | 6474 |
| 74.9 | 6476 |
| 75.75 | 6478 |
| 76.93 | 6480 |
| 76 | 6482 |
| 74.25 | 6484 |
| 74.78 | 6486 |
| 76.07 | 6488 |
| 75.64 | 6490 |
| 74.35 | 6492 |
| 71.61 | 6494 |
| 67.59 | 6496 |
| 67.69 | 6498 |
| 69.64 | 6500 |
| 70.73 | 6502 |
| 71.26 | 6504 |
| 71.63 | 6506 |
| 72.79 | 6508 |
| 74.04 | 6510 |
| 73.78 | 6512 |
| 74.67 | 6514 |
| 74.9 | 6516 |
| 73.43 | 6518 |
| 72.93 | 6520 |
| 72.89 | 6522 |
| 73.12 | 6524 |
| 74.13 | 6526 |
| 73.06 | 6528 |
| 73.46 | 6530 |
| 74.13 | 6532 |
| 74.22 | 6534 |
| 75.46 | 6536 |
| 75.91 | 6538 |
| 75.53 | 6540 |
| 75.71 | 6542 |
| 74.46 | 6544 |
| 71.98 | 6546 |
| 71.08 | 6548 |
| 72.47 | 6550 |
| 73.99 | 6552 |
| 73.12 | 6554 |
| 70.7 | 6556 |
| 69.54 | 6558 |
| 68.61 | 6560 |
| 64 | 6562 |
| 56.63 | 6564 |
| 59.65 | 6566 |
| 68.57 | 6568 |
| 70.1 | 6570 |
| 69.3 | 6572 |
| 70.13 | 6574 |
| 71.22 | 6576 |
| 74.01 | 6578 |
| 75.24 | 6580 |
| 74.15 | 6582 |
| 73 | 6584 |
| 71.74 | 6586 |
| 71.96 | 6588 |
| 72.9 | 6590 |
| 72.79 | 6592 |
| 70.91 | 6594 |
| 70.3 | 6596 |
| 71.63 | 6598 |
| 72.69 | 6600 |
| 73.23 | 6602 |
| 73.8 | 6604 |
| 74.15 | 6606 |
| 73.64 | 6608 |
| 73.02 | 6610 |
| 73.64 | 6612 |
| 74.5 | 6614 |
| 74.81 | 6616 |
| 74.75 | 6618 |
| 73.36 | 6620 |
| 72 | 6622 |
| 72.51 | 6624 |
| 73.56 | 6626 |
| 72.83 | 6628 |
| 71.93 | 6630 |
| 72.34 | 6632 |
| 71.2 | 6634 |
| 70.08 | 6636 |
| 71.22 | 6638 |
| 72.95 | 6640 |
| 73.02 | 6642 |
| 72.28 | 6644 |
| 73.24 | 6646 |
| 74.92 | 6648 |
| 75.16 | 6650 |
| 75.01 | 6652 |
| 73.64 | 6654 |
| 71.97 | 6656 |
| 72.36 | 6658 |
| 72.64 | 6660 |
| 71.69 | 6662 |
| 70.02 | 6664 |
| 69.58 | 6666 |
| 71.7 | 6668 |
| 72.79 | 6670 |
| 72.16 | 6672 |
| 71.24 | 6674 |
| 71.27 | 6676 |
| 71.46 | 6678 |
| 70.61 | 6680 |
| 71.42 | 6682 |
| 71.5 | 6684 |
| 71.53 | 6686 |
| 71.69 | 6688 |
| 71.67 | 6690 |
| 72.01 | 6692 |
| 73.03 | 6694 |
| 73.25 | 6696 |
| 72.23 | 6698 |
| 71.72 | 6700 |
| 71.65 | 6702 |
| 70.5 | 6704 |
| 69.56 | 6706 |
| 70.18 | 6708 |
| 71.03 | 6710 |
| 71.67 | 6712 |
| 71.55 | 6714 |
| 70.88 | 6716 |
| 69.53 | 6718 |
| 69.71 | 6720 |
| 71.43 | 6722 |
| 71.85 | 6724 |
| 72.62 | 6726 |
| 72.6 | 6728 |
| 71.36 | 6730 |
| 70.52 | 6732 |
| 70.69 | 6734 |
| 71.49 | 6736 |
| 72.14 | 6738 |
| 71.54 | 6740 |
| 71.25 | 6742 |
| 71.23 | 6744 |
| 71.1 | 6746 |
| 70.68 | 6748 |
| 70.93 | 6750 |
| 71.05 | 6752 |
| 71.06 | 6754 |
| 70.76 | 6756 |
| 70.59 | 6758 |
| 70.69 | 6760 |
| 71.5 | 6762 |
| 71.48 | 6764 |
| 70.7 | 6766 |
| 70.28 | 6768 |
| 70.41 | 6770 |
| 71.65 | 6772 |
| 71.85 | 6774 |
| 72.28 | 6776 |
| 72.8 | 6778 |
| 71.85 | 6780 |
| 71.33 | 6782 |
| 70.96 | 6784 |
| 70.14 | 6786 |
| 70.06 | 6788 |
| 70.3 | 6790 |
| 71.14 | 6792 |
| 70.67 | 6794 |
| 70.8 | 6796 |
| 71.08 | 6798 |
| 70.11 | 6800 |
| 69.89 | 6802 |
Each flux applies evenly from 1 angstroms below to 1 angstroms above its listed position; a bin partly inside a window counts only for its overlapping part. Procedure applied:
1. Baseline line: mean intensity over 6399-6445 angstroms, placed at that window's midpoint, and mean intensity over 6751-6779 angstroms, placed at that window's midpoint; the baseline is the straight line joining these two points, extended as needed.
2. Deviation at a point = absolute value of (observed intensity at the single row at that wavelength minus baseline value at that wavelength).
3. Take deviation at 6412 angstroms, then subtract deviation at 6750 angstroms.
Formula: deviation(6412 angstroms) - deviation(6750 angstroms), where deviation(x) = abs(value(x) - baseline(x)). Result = 1.0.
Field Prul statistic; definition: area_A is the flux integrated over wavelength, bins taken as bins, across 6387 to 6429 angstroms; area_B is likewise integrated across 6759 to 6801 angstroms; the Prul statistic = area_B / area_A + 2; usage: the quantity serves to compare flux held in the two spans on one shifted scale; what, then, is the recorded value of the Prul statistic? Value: 2.97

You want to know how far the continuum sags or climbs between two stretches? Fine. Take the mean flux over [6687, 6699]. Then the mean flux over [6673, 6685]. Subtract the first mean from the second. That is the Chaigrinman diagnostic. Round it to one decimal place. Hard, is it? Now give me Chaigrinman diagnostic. -1.1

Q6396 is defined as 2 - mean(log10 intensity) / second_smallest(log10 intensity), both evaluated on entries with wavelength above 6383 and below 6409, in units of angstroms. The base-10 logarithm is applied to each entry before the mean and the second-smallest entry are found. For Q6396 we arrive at 0.993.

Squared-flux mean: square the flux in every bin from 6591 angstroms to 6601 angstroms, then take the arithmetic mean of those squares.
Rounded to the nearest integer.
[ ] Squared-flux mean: 5137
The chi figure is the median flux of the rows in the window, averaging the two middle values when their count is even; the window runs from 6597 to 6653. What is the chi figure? 73.1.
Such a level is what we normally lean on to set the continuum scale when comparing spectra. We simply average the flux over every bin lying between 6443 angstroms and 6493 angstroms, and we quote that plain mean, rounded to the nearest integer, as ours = 74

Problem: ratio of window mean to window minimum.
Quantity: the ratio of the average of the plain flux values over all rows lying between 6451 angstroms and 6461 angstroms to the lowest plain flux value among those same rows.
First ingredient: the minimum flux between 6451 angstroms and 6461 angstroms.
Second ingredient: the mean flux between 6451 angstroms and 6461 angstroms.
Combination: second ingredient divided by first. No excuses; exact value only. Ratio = 1.04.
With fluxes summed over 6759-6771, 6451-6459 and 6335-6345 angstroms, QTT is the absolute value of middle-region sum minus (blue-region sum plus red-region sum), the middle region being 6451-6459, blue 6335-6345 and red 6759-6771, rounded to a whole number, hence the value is 511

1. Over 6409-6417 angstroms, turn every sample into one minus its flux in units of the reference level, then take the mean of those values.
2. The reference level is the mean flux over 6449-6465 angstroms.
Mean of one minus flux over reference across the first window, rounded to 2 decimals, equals 0.00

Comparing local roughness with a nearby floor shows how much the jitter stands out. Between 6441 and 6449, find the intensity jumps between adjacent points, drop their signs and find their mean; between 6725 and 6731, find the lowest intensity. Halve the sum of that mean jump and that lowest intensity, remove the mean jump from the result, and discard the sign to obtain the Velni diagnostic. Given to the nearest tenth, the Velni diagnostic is 35.2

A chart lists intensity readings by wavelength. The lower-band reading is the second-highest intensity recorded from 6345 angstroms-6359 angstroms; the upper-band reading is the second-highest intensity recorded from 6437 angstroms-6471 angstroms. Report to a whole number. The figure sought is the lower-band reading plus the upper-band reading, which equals 152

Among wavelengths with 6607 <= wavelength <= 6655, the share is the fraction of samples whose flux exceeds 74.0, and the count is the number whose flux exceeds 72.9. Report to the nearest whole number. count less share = 15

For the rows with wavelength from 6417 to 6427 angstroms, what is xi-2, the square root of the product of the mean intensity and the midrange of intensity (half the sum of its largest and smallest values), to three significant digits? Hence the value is 73.9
